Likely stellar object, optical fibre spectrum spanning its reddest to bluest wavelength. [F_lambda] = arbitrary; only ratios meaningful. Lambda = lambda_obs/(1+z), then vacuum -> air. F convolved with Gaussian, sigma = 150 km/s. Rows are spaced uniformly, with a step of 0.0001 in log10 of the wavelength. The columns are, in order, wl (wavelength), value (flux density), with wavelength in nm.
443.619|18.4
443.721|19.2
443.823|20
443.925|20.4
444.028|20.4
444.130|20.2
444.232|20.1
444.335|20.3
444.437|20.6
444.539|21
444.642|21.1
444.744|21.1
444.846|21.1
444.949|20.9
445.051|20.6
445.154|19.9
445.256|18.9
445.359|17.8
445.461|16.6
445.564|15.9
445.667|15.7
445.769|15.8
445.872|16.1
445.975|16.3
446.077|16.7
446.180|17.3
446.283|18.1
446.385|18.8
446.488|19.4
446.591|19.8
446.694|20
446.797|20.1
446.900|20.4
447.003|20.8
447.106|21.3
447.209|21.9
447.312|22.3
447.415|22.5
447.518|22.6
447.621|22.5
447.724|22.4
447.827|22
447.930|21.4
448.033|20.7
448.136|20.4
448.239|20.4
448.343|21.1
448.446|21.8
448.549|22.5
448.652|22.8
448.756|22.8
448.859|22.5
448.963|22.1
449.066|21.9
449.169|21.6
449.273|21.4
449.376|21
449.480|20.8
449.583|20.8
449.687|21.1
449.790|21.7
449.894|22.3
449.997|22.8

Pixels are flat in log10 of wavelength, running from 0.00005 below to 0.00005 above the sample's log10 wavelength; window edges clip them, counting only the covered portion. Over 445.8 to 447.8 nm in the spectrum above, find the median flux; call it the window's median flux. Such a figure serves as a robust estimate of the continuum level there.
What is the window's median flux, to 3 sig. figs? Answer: 20.1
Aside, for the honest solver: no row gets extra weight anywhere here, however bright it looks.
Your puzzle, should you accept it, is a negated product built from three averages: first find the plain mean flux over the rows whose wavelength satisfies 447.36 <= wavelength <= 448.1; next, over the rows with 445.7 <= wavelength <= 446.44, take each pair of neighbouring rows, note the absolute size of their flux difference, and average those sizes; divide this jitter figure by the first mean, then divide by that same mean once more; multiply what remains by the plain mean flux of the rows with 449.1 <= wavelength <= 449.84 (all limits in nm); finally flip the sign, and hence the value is -0.022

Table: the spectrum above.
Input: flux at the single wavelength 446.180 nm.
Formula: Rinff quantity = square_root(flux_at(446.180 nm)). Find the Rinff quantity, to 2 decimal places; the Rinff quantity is 4.16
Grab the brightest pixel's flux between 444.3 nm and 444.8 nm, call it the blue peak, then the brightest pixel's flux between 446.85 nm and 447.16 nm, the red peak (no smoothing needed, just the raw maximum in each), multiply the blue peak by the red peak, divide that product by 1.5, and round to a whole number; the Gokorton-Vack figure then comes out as 300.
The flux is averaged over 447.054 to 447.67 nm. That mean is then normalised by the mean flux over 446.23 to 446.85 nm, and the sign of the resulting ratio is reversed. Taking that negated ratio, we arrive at -1.15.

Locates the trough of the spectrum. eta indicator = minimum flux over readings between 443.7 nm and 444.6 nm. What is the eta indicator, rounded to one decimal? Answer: 19.2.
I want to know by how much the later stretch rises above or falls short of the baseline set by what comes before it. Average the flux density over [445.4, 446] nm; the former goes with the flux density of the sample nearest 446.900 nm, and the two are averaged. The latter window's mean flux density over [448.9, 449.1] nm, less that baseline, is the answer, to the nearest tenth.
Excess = 3.8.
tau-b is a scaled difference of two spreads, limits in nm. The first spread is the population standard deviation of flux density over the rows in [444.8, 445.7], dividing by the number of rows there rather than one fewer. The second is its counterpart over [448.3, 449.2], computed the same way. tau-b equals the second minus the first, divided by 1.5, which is -1.0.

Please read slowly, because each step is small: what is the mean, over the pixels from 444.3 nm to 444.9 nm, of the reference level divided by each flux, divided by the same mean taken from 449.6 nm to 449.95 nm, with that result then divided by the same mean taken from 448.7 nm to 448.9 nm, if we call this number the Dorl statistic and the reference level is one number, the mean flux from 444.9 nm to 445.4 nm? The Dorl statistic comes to 1.20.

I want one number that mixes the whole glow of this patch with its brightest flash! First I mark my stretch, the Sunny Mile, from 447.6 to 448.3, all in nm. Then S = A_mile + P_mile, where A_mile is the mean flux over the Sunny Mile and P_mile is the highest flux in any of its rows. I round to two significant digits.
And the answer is 44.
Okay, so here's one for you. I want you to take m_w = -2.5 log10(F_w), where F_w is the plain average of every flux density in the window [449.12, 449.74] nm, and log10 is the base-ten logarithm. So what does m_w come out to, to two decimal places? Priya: -3.31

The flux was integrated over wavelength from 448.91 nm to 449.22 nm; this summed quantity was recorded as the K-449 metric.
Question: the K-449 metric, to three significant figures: 6.78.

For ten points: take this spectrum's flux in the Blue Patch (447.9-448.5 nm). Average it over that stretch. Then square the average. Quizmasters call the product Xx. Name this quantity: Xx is 440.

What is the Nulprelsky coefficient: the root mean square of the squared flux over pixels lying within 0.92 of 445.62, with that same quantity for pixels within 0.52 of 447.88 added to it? 810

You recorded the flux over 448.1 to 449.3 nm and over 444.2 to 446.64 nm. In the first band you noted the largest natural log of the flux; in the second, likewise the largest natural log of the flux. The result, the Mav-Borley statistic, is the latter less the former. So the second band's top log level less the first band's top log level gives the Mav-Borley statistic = -0.077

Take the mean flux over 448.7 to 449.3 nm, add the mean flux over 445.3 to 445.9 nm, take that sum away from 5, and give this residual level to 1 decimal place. -33.4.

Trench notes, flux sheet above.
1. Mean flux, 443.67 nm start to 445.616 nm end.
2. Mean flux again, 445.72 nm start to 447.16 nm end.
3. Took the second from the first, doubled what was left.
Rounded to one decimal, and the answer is 2.3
